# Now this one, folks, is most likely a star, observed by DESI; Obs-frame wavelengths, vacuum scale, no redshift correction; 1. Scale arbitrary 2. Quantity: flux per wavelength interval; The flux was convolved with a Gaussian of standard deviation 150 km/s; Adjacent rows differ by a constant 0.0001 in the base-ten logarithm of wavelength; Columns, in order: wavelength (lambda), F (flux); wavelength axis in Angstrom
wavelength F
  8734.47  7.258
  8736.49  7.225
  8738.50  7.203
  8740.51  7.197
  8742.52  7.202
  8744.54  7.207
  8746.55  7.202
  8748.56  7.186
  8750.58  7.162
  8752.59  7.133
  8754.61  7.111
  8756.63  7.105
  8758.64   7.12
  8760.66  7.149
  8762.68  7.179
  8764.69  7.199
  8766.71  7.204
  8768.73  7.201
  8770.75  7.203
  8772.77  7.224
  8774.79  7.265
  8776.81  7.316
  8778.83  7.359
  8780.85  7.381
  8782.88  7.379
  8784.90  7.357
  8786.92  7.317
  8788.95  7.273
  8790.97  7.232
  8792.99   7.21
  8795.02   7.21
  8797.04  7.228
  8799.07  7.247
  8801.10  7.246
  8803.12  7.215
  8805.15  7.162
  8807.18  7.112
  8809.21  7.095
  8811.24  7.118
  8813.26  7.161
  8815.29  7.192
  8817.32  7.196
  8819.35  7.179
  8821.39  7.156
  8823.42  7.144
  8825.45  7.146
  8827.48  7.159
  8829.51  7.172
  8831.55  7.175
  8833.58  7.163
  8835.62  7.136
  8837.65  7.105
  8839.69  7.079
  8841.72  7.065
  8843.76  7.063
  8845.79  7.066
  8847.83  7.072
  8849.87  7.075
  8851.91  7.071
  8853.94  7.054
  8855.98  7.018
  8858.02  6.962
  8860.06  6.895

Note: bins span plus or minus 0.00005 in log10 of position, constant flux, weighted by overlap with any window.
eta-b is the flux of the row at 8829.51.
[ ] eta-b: 7.172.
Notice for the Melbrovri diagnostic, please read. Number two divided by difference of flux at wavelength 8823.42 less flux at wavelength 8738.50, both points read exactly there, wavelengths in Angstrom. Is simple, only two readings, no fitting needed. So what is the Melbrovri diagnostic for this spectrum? -34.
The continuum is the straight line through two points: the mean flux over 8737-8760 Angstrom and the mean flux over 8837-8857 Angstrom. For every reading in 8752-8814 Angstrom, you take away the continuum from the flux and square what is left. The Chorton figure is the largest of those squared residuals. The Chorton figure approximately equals 0.061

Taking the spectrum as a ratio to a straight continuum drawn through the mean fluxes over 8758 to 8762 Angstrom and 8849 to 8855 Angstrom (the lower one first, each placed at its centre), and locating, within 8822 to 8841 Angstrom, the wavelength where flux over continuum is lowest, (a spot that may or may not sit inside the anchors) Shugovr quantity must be 8839.69 Angstrom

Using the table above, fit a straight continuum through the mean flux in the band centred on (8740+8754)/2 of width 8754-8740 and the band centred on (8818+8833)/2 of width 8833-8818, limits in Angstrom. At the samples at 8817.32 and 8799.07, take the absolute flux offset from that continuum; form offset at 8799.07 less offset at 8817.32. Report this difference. 0.05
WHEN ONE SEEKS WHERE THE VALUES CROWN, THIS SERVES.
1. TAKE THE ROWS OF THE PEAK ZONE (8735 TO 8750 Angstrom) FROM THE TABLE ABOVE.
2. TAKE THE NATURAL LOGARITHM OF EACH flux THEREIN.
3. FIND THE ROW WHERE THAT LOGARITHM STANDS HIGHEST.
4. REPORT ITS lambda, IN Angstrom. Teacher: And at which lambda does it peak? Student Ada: 8736.49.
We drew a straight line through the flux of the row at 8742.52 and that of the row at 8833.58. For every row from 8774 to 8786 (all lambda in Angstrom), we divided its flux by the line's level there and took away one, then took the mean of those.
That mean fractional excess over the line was 0.022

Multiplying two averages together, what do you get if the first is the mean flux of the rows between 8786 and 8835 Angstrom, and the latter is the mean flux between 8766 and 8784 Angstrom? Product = 52.3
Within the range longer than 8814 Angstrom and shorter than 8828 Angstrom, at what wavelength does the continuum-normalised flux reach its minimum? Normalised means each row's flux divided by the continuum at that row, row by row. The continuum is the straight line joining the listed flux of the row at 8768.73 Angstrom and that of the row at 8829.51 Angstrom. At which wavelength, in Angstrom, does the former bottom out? 8823.42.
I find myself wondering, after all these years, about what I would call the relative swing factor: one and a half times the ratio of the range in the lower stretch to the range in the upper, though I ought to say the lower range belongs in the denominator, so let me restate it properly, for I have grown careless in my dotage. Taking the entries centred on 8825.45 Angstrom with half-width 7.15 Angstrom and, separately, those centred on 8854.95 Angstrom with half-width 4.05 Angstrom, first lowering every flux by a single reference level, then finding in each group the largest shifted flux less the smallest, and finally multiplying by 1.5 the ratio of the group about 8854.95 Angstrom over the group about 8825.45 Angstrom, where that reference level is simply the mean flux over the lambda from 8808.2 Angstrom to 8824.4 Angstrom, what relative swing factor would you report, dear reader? 4.7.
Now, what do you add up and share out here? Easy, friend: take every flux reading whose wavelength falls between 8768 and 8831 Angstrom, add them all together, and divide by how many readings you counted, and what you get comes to 7.22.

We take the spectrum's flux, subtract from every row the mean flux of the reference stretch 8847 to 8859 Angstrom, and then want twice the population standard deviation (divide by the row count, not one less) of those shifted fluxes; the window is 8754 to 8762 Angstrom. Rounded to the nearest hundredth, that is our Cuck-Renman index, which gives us 0.03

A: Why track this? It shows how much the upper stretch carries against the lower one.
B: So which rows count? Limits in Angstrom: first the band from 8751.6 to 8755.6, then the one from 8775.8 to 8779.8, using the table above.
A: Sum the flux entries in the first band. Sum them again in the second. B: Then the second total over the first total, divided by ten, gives 0.103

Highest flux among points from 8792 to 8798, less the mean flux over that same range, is 0.012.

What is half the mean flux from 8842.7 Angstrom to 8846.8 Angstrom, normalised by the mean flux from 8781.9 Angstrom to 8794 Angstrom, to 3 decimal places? 0.484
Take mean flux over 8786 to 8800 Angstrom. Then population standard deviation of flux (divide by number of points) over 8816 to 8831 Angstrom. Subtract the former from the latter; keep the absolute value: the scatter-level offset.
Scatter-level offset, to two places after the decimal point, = 7.23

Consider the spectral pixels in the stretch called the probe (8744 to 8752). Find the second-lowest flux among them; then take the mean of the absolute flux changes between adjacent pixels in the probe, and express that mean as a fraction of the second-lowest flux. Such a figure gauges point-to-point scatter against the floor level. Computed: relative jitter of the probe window 0.0021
